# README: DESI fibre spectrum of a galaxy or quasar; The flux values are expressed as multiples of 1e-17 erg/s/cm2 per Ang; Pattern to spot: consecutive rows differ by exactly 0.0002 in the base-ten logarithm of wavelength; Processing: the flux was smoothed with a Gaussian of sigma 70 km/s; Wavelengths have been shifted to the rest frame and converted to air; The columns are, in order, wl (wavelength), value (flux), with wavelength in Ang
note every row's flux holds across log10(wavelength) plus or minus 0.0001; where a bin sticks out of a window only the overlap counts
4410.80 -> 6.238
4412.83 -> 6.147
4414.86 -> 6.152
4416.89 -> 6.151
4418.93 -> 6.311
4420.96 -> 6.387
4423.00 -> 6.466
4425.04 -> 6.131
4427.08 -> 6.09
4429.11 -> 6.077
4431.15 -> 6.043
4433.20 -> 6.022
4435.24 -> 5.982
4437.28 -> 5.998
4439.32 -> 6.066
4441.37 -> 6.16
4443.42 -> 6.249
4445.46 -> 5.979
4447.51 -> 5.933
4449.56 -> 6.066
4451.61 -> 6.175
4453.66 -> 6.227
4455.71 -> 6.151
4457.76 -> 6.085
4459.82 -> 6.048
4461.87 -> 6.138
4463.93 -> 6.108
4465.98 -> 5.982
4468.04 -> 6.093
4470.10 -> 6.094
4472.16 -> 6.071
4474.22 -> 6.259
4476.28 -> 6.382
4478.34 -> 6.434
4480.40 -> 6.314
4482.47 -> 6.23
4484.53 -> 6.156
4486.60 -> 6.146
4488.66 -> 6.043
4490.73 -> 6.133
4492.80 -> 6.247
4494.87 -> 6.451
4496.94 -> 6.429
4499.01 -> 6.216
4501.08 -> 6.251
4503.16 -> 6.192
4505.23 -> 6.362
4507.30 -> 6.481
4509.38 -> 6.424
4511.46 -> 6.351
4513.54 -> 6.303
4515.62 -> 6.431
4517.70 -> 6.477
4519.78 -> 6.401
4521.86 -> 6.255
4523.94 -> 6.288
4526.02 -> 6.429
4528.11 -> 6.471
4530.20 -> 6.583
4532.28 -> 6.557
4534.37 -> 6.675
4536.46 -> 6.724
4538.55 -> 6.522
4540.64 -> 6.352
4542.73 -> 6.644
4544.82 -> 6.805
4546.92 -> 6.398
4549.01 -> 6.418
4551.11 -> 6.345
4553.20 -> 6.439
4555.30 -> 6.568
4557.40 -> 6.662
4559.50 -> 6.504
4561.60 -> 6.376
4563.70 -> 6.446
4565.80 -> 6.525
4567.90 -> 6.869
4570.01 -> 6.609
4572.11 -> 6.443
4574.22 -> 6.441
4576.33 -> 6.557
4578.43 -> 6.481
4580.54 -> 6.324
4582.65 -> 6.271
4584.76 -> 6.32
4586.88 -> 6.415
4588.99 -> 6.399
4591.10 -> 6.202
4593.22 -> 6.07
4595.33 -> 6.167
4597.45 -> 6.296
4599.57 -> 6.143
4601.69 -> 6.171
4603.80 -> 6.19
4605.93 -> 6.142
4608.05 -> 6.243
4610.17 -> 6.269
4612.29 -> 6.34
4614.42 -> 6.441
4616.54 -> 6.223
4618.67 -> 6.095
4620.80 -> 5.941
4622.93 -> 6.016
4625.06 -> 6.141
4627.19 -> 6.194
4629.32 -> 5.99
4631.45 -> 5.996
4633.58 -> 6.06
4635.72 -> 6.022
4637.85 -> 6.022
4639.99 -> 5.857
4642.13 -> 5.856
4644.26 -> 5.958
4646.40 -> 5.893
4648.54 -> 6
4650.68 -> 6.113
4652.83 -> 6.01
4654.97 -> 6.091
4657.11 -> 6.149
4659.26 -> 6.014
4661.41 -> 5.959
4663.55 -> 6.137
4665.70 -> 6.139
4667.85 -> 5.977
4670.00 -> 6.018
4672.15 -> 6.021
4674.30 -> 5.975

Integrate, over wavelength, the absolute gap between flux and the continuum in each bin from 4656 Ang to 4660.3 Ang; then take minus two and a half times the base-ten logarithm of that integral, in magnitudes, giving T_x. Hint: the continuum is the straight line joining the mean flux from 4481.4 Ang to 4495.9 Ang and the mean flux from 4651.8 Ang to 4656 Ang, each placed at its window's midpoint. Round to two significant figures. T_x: 1.4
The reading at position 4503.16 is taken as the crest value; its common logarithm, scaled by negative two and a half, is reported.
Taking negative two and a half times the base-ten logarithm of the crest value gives -1.98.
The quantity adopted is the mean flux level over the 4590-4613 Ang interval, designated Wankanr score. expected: 6.20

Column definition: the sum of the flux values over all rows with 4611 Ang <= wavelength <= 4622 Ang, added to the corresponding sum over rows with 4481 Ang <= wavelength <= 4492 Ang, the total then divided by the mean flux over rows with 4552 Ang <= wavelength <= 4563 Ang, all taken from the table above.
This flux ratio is 9.5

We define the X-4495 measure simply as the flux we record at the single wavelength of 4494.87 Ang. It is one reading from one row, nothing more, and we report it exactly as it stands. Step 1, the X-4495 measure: 6.451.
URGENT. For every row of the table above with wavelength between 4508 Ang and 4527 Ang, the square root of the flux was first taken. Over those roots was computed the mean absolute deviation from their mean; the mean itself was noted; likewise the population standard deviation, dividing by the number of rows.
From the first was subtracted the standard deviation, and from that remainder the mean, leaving -2.53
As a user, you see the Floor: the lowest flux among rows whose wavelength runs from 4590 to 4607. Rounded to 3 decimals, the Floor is 6.070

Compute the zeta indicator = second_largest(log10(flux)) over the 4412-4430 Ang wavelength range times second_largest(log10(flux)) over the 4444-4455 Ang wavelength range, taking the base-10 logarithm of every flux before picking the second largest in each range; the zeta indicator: 0.637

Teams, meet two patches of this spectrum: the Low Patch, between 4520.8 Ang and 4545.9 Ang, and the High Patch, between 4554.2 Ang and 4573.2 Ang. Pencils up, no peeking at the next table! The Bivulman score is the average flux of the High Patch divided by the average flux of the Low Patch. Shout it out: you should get 1.00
